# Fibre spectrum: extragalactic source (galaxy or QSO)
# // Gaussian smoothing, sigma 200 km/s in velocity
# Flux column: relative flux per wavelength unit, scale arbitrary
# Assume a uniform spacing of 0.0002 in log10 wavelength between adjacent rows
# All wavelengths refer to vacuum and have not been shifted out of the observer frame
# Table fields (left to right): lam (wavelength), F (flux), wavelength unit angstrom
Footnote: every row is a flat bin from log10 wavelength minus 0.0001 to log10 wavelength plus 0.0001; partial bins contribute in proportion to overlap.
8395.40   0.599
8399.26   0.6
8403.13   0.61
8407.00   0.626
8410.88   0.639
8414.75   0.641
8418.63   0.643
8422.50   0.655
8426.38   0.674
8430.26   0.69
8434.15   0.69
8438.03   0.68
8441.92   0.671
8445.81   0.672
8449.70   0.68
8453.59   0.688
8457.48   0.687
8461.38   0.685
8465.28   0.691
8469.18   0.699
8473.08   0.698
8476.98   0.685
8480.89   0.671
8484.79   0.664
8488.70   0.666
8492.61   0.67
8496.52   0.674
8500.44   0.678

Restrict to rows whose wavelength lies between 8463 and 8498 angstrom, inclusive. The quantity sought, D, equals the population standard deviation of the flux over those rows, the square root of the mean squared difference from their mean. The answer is 0.0129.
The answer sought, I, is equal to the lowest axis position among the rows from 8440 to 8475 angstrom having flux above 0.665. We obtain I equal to 8441.92 angstrom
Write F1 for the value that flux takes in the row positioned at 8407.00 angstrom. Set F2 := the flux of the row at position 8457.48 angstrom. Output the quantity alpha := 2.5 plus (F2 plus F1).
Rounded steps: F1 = 0.626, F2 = 0.687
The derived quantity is 3.81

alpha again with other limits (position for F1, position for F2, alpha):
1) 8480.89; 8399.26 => 3.77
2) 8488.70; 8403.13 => 3.78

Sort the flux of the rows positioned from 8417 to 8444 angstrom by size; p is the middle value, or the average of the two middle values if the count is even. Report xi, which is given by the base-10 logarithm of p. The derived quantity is -0.171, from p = 0.674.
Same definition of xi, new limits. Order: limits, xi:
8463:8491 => -0.164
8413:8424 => -0.192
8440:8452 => -0.173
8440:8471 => -0.164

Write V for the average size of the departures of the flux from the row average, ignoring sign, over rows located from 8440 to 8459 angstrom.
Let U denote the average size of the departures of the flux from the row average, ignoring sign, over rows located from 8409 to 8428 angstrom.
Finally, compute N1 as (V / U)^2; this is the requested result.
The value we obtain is 0.3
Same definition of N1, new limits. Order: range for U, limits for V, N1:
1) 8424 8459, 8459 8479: 0.7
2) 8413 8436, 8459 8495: 0.4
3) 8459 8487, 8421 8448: 0.9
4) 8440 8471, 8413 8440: 6.1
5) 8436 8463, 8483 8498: 0.4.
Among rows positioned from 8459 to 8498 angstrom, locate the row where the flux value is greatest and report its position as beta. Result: 8469.18 angstrom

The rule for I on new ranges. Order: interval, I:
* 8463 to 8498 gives 8465.28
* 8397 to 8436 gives 8426.38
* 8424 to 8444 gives 8426.38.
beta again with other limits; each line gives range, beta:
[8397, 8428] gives 8426.38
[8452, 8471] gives 8469.18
